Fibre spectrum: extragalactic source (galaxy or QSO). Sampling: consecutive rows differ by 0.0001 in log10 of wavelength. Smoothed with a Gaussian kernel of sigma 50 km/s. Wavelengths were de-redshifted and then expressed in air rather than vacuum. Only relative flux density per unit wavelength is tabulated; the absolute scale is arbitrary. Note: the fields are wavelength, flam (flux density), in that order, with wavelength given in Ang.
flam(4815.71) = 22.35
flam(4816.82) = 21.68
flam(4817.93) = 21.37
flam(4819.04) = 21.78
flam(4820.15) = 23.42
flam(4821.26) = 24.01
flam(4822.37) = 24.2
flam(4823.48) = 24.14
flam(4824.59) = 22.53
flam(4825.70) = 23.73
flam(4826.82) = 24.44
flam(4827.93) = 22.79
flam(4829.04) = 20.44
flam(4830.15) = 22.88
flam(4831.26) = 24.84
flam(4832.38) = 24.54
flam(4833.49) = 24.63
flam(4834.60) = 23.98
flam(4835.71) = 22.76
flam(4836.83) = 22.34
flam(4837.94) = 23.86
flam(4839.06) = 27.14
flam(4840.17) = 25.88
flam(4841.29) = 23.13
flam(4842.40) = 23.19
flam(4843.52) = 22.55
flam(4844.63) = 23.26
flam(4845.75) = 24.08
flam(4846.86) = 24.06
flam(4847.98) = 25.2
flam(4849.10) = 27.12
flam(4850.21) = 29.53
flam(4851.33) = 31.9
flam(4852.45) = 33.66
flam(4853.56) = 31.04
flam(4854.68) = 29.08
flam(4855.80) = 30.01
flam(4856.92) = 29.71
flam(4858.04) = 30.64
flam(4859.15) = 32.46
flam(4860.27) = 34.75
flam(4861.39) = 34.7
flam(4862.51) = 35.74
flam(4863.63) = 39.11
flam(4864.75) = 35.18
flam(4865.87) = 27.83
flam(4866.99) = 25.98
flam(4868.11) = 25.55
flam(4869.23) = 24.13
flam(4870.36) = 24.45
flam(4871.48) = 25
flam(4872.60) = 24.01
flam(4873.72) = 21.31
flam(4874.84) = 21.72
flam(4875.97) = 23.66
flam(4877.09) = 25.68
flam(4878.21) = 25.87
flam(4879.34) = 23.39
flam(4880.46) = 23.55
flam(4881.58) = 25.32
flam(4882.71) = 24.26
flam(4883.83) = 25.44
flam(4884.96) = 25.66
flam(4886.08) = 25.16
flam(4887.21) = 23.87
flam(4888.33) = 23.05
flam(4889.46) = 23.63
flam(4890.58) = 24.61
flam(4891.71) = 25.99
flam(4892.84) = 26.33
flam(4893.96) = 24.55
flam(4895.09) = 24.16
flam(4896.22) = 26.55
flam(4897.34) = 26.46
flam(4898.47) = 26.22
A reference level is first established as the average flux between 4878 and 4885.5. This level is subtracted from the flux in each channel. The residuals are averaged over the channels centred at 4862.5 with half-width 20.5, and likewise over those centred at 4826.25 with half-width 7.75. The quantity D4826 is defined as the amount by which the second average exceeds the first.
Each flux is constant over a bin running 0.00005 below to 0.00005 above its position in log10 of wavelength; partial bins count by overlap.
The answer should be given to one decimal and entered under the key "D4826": -4.1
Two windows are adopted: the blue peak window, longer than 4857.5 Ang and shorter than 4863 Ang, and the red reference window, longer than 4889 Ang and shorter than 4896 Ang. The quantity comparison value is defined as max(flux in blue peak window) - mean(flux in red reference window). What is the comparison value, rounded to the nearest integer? 11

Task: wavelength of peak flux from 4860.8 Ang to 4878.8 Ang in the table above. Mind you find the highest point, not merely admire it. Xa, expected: 4863.63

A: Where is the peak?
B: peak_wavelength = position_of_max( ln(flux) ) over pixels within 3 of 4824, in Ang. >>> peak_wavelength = 4826.82 Ang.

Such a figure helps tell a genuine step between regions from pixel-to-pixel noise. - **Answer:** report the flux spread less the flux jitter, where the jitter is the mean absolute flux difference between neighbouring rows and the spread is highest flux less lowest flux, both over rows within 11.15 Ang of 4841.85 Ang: 10.1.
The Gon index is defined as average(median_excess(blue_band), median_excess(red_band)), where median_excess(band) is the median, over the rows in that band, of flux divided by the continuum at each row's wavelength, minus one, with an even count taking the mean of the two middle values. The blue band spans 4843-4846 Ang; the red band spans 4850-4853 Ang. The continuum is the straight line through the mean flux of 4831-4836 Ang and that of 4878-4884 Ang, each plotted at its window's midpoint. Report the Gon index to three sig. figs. 0.135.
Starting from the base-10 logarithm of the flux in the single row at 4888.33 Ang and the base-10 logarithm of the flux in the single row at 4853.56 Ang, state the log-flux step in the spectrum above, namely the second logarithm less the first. 0.13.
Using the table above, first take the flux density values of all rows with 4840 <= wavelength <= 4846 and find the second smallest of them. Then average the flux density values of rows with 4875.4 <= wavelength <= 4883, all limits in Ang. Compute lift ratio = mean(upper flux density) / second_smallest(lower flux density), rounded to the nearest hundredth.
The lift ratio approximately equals 1.06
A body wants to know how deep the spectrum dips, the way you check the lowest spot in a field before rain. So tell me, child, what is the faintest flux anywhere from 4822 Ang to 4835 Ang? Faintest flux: 20.44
